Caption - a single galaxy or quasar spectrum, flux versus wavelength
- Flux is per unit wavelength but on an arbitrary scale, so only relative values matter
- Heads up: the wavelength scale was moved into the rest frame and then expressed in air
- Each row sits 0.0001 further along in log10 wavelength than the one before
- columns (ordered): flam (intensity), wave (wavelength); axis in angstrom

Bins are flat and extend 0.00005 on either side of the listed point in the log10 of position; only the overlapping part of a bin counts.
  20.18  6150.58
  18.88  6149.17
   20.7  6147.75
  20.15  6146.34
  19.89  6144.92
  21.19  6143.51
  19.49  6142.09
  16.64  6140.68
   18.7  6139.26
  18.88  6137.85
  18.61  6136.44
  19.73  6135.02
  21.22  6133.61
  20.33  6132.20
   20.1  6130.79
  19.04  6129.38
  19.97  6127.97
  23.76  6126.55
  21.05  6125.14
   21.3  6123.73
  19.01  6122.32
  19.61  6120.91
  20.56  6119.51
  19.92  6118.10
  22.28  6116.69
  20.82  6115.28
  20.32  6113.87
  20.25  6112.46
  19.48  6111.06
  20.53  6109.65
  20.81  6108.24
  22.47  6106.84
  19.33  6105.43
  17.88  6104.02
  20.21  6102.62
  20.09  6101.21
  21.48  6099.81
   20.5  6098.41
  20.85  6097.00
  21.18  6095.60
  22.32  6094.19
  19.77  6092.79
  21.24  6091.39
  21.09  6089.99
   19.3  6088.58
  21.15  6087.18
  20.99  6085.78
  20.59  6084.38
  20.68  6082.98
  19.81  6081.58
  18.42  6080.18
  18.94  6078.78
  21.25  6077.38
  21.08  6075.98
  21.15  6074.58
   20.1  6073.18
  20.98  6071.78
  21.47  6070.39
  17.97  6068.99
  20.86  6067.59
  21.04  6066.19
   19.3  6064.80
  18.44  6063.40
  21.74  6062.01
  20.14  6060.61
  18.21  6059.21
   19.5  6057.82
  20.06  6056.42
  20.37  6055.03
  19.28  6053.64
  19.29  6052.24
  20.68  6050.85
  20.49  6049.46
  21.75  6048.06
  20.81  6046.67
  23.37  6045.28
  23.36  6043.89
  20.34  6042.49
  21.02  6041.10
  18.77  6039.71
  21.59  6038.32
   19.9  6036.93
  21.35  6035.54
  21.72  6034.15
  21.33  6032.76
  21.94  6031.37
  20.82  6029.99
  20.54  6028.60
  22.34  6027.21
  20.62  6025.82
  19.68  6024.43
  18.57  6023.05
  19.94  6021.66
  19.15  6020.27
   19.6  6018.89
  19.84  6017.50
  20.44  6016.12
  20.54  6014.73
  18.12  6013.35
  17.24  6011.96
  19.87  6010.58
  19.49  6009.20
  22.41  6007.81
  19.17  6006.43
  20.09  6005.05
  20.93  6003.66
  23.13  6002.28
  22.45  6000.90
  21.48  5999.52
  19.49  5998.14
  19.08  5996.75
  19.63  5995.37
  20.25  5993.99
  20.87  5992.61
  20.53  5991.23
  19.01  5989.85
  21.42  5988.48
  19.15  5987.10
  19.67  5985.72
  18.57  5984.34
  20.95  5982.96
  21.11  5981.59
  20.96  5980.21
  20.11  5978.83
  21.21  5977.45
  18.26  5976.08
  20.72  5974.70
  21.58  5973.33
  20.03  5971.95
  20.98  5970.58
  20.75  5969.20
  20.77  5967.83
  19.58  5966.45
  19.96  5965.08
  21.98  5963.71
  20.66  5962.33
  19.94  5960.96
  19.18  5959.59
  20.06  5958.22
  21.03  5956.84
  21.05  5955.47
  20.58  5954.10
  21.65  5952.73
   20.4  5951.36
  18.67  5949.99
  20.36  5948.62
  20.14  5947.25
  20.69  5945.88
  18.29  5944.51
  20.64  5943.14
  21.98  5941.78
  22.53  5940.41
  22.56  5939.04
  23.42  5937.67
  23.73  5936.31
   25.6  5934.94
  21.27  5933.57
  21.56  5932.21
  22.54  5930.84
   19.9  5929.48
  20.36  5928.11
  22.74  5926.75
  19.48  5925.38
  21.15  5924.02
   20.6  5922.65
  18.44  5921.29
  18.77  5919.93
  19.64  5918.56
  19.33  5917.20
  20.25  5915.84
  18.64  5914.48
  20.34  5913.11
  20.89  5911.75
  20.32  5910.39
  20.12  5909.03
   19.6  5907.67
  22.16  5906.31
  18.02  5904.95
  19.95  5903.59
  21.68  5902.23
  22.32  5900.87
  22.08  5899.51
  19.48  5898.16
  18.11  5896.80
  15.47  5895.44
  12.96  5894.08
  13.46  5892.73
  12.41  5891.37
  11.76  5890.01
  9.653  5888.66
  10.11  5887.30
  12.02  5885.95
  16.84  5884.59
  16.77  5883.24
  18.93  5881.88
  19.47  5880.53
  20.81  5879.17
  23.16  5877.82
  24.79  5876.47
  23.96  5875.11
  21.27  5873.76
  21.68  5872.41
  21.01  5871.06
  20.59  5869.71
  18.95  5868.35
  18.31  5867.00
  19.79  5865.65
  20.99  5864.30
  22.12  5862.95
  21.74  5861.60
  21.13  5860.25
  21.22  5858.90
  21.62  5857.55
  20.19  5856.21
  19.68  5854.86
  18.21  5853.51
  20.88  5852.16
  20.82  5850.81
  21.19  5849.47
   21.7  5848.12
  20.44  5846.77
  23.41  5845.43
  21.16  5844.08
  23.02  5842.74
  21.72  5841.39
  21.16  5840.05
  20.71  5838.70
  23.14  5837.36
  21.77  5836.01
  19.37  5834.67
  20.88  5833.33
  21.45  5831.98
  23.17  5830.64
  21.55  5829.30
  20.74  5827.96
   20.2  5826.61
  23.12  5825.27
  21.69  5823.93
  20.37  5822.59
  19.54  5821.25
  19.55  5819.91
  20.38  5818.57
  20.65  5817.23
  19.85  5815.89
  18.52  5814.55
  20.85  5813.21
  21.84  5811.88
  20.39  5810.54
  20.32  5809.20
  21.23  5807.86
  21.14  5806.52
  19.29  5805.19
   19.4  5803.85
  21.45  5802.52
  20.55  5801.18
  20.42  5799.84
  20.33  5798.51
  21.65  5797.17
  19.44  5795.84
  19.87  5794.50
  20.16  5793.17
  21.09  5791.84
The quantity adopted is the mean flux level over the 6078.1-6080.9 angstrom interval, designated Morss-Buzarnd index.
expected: 18.7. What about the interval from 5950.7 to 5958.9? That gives 20.8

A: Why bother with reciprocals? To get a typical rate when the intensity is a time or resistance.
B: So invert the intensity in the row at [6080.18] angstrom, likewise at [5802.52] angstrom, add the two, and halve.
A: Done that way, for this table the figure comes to 0.050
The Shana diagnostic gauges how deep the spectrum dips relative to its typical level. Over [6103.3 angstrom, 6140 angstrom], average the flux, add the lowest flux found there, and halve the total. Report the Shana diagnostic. 19.1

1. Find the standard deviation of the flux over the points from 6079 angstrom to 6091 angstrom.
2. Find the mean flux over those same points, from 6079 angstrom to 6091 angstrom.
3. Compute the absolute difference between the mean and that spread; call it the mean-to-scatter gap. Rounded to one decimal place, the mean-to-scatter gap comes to 19.3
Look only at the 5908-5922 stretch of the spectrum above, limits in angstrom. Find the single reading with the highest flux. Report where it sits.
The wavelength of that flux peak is 5911.75 angstrom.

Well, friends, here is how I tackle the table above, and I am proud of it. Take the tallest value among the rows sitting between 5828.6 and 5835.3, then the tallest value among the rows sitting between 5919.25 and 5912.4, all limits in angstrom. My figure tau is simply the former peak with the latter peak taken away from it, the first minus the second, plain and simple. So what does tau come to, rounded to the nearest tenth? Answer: 2.8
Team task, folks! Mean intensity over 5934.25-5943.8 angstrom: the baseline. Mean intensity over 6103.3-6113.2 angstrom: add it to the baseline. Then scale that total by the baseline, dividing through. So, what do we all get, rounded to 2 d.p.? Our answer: 1.88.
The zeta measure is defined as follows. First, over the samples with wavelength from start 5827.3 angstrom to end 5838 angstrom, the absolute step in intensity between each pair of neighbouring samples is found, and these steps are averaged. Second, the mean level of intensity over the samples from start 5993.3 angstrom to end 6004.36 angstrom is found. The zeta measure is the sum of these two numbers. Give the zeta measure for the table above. 22.2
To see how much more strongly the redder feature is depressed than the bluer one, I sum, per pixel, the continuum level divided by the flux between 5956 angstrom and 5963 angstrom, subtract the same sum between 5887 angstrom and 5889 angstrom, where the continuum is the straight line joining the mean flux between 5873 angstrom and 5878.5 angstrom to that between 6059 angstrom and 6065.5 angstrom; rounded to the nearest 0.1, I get 0.7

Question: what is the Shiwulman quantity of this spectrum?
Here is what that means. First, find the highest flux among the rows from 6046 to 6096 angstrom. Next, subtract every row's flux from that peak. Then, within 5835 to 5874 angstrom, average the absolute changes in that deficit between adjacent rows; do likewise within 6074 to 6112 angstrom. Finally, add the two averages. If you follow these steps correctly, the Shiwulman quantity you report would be 2.17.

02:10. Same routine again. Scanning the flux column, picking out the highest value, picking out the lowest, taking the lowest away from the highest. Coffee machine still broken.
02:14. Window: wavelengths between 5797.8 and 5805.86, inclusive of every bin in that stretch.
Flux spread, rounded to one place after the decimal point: 2.2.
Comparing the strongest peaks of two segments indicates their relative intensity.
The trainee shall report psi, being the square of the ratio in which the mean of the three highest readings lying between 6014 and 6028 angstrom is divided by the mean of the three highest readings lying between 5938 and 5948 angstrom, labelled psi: 0.90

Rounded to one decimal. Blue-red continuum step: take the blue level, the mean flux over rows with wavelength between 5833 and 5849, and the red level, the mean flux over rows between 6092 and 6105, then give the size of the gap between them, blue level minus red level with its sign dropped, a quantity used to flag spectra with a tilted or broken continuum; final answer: 1.1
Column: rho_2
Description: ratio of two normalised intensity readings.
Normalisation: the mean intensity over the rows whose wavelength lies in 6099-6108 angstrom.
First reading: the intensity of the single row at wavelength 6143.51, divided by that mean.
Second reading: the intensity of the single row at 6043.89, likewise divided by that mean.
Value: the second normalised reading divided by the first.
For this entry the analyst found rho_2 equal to 1.10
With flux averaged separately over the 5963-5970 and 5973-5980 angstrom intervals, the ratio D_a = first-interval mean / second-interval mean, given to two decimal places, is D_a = 1.01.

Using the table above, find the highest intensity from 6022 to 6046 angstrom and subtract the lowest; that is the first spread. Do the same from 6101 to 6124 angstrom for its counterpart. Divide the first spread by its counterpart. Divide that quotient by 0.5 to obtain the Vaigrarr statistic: 2.1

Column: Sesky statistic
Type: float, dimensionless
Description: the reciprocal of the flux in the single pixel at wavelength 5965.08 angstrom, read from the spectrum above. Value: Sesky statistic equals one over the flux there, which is 0.0501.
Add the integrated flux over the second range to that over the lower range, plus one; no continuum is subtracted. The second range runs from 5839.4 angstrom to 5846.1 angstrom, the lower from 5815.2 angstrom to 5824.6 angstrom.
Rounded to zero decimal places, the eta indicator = 340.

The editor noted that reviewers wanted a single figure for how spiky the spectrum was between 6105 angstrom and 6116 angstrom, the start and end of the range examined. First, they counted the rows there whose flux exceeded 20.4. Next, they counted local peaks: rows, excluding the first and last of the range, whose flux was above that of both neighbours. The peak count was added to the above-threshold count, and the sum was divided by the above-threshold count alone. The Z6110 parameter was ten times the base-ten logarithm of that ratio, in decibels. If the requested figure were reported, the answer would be 1.0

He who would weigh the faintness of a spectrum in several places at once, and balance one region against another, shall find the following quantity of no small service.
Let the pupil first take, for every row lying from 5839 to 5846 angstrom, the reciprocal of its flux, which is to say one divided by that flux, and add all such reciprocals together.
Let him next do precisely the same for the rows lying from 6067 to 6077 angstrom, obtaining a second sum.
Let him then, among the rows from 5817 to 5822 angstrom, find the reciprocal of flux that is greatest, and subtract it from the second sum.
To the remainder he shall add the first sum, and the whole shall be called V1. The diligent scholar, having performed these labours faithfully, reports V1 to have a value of 0.52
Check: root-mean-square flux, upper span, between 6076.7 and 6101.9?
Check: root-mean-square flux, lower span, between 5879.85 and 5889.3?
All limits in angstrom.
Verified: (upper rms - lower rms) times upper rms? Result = 108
